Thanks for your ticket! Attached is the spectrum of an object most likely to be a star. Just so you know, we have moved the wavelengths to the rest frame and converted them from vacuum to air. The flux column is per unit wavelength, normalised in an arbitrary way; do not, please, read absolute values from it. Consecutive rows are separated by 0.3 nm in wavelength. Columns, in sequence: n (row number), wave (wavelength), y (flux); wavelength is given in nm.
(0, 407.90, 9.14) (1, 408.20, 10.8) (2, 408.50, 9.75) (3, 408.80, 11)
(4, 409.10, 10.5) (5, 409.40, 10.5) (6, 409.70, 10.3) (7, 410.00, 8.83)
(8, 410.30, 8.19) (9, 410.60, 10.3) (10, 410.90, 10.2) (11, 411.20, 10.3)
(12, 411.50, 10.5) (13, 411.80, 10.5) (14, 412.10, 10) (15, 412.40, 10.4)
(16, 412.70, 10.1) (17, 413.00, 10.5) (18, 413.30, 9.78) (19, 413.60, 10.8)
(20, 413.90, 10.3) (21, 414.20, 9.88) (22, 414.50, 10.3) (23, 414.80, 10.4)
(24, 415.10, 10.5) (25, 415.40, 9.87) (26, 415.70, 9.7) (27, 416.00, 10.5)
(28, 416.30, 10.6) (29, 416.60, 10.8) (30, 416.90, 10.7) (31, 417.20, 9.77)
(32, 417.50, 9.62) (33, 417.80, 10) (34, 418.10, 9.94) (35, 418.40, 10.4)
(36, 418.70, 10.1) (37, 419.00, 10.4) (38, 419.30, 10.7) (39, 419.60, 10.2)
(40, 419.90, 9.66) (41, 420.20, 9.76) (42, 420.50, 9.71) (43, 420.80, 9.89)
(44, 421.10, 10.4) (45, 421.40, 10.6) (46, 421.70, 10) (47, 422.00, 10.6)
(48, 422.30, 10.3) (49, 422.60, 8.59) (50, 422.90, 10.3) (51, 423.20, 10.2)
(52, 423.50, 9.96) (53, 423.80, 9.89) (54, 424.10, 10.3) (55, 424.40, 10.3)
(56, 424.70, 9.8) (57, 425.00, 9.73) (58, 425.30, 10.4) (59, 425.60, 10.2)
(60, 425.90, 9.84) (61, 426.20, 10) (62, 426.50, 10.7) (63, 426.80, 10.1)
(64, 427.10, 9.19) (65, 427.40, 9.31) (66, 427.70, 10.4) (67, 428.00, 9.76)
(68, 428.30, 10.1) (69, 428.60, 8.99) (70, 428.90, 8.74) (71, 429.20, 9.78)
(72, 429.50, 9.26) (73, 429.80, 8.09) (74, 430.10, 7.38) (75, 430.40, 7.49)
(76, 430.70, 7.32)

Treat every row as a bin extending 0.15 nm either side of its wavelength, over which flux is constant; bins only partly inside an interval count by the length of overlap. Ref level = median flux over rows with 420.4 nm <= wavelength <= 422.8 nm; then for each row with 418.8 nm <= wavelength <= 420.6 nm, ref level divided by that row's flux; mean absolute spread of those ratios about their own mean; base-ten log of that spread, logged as -1.44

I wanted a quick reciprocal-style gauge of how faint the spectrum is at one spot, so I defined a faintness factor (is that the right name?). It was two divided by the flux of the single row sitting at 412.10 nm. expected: 0.2000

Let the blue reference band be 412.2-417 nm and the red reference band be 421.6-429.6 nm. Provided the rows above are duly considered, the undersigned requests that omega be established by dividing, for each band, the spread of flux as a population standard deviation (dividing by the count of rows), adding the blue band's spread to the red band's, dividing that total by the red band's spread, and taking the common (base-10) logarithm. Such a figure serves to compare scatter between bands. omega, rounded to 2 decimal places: 0.22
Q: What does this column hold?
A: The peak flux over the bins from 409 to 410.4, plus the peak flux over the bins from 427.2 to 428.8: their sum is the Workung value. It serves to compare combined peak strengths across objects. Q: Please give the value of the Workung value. 20.9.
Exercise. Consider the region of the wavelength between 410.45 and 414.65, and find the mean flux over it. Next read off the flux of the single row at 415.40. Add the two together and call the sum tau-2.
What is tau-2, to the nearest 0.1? 20.1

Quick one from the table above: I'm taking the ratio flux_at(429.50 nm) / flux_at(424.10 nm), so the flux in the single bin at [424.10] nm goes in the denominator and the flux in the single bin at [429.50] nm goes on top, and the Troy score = 0.90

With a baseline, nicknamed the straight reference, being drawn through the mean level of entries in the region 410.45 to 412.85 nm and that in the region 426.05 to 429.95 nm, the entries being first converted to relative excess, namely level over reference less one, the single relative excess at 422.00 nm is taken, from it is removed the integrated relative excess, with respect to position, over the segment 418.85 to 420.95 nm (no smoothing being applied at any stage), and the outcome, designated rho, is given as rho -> 0.05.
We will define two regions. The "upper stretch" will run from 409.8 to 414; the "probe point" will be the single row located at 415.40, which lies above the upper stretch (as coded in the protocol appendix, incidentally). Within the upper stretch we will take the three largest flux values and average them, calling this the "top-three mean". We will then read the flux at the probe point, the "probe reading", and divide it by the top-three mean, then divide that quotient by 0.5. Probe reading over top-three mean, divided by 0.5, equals 1.86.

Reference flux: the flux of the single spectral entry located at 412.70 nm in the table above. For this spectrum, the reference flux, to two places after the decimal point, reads 10.10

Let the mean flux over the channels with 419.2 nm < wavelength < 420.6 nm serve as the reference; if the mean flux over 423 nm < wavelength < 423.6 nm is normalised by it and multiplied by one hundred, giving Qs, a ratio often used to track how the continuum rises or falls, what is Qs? 101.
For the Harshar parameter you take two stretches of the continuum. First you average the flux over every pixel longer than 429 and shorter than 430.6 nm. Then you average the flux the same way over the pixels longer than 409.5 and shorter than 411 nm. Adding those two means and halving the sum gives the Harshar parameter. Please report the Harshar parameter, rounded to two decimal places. 8.98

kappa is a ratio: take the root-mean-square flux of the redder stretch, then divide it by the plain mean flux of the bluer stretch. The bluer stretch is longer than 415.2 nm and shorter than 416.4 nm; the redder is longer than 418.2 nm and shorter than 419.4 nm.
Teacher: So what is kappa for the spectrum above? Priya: 1.02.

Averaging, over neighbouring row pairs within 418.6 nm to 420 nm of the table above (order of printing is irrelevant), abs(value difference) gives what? 0.41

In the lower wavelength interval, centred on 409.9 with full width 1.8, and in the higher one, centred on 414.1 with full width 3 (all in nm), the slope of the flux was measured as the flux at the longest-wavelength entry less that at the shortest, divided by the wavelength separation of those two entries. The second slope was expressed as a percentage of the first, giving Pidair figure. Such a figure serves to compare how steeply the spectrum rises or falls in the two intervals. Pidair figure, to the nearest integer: 64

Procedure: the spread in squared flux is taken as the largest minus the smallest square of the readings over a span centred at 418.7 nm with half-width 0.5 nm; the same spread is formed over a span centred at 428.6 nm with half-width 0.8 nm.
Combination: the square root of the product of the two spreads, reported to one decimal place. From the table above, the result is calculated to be 12.6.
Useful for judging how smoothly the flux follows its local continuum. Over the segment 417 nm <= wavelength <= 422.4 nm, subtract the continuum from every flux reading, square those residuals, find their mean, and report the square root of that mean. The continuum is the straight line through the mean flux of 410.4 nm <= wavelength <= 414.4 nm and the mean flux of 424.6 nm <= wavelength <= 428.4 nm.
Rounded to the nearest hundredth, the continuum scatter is 0.35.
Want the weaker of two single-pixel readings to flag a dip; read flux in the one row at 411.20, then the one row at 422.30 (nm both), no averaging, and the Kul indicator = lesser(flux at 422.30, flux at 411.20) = 10.30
